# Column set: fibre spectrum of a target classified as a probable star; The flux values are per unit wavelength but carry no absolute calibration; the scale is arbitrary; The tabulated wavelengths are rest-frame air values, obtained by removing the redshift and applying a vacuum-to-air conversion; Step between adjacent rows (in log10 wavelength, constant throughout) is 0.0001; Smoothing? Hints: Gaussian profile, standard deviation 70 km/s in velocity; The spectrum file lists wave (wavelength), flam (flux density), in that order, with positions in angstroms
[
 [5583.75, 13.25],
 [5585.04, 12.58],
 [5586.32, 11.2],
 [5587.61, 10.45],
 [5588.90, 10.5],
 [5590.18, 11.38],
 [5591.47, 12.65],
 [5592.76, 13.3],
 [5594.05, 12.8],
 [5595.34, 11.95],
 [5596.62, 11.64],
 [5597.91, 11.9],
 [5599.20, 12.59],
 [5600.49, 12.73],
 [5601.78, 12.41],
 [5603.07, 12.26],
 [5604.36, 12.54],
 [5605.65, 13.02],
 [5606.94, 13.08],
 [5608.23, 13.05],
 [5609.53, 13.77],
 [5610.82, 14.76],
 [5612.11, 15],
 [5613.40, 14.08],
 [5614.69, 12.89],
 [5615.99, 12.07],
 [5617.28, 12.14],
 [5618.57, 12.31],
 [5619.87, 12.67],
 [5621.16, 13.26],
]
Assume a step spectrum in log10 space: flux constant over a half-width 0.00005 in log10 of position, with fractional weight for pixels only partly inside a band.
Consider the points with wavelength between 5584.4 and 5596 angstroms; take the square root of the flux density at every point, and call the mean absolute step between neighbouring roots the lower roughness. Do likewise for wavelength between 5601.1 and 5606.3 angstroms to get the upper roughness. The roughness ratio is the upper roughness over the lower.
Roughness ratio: 0.4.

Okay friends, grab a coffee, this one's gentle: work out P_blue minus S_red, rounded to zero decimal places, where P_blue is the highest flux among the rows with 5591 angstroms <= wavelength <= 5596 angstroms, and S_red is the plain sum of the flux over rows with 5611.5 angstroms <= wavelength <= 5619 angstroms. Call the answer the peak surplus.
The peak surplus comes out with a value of -65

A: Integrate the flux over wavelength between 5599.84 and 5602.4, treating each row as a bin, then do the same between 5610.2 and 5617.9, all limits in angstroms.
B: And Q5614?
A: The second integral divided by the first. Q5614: 3.2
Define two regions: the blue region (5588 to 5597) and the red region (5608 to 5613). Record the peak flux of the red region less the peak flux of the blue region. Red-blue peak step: 1.7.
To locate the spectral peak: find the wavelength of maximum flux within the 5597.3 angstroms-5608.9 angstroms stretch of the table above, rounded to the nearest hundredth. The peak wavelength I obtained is 5606.94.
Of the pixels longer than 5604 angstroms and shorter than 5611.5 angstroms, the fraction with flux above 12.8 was 0.8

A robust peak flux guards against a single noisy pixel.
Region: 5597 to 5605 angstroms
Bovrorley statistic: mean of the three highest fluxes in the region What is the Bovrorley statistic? 12.6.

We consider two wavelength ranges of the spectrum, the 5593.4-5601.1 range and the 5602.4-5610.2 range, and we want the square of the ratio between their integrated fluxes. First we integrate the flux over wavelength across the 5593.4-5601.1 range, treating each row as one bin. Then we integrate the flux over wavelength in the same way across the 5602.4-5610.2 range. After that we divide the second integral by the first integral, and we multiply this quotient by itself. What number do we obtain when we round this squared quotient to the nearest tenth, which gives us 1.1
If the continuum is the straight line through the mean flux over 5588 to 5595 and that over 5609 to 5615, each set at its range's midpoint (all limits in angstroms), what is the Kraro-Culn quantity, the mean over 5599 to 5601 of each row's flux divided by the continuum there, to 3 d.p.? 0.979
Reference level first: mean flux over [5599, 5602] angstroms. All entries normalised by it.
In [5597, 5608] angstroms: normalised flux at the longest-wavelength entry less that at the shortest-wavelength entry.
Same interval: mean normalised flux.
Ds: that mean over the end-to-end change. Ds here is 11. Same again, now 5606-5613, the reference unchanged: 7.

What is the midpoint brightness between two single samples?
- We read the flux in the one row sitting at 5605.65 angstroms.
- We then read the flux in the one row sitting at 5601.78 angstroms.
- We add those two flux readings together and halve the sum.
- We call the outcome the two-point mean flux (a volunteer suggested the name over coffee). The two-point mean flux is 12.7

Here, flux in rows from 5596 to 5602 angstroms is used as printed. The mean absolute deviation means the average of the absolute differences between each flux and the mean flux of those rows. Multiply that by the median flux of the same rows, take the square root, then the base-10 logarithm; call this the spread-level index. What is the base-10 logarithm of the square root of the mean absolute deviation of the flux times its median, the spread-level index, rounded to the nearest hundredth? 0.34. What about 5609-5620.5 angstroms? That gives 0.55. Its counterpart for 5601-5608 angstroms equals 0.30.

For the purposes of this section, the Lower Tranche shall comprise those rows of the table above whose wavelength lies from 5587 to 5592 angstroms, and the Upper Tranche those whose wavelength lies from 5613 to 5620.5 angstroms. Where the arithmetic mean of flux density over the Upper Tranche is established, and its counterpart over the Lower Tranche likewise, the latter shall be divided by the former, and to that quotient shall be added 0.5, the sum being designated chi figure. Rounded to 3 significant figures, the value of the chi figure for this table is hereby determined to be 1.39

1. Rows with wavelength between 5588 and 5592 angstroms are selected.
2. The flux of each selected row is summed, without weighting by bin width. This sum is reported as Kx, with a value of 35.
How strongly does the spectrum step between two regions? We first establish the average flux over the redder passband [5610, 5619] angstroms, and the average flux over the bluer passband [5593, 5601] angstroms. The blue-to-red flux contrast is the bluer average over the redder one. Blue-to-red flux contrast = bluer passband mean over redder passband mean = 0.92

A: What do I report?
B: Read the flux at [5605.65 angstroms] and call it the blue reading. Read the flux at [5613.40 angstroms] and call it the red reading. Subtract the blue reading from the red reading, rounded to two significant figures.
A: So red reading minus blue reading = 1.1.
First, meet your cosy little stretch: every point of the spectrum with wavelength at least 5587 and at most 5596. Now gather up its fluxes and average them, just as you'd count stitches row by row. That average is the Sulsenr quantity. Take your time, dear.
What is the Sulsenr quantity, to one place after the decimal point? 11.9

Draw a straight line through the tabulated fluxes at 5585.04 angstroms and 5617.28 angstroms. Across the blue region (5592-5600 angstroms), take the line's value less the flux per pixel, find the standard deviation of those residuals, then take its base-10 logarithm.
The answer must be -0.2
